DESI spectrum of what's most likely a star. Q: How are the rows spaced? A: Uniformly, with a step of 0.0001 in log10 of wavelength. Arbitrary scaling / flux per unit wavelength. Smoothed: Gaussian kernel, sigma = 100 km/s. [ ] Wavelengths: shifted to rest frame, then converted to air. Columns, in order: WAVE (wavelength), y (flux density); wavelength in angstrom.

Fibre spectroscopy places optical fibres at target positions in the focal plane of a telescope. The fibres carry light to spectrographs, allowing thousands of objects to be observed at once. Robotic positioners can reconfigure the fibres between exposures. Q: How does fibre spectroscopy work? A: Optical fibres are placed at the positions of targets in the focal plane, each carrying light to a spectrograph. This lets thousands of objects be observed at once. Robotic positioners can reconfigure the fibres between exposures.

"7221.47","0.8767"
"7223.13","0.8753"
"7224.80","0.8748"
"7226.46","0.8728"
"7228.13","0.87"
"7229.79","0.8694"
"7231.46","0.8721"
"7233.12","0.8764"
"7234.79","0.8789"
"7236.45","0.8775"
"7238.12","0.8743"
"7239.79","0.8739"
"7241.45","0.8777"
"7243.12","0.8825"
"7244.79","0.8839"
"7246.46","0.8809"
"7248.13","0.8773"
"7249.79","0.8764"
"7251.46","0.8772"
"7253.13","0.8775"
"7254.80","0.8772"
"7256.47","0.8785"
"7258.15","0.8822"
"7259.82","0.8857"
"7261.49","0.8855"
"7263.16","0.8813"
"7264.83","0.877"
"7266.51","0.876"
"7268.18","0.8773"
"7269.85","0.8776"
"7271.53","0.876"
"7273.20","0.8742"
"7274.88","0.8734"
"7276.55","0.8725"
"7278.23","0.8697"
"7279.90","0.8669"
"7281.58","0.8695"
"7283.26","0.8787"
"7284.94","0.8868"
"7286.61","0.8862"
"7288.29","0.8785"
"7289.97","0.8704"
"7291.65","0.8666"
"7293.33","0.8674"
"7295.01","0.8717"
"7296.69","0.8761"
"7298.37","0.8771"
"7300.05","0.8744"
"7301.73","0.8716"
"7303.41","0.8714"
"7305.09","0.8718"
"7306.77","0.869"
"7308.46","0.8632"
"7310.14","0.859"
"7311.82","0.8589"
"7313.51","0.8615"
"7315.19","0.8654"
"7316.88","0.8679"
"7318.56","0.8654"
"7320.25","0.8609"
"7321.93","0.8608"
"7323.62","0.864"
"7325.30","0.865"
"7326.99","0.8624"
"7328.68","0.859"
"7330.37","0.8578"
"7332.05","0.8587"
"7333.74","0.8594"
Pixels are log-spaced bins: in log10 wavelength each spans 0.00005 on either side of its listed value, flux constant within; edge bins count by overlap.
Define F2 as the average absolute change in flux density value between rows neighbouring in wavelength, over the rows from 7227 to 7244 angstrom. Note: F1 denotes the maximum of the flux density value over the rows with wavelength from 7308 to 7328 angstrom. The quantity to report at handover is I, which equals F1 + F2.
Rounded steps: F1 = 0.8679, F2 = 0.0026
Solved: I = 0.871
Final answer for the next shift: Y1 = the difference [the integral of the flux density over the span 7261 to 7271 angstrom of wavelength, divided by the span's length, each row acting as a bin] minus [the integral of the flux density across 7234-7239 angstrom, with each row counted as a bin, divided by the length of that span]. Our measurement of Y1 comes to 0.002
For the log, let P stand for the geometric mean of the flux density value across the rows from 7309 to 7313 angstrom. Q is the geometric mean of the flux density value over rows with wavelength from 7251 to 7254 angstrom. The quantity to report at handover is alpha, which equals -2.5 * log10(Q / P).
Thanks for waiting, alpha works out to -0.023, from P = 0.859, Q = 0.877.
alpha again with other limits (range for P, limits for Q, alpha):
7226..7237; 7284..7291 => -0.008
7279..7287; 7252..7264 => -0.004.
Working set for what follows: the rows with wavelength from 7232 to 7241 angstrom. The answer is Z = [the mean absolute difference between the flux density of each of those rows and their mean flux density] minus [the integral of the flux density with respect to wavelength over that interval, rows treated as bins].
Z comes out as -7.9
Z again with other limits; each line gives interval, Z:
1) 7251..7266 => -13.2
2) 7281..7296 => -13.1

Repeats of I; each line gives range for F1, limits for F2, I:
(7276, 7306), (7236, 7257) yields 0.889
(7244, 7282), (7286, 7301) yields 0.890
